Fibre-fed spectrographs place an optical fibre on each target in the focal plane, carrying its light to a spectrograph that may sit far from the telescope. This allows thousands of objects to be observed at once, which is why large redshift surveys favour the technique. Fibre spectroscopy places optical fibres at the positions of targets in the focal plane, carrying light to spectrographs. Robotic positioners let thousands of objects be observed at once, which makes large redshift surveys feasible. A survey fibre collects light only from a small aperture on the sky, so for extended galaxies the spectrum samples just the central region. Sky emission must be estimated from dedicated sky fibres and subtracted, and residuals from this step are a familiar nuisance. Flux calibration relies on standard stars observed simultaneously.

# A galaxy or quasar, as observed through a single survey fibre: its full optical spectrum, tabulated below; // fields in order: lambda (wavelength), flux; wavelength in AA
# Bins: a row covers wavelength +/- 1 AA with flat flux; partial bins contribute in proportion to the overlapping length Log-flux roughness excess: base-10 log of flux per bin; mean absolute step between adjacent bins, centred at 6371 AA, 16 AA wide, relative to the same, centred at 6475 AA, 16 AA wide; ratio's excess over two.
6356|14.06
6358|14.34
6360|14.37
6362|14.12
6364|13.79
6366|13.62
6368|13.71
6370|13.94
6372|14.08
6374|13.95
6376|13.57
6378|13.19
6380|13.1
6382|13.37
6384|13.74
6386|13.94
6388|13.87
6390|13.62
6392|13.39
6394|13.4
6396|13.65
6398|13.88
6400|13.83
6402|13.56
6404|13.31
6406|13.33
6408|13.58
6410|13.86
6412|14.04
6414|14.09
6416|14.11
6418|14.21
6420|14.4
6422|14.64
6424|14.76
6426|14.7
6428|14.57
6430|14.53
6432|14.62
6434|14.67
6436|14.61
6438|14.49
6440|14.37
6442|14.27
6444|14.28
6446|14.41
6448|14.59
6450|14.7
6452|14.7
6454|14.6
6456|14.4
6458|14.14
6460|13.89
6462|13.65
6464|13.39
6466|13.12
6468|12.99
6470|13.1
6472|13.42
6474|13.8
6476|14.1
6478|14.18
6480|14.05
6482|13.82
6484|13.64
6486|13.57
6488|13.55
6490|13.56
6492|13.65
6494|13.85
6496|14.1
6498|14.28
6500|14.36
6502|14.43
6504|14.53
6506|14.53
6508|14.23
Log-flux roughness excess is -1.0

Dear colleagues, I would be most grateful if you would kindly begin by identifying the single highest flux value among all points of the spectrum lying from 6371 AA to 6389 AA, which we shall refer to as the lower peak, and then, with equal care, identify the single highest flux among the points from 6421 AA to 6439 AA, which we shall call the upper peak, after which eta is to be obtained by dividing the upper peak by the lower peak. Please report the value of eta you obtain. 1.05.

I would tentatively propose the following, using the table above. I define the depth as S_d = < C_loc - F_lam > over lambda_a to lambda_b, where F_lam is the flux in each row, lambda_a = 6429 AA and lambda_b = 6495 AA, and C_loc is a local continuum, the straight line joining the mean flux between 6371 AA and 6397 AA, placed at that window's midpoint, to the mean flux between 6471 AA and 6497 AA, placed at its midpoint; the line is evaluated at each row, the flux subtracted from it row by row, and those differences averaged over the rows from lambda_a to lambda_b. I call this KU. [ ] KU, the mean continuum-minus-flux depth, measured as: -0.3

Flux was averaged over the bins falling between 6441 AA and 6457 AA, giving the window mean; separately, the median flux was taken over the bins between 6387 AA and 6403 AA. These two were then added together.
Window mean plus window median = 28.1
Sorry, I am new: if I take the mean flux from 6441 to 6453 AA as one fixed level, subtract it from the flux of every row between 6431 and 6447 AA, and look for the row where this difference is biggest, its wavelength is 6434 AA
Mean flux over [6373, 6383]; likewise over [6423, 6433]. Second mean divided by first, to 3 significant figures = 1.09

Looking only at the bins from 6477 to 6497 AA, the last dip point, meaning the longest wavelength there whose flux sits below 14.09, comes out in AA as 6494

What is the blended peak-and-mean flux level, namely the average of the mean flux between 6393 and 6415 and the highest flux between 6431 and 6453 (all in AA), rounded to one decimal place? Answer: 14.2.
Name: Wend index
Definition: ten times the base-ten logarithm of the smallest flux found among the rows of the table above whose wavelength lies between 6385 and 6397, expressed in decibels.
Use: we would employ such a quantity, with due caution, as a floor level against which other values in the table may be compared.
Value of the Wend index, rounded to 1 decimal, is 11.3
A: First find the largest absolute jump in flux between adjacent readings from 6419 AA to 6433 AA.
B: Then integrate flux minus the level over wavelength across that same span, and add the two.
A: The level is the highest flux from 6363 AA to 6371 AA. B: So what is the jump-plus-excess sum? 10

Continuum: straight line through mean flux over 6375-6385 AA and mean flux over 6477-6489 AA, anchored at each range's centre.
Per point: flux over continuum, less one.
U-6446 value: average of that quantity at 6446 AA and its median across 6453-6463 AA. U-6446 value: 0.04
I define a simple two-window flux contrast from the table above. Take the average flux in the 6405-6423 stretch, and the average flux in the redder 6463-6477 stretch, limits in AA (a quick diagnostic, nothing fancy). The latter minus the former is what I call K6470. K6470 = -0.6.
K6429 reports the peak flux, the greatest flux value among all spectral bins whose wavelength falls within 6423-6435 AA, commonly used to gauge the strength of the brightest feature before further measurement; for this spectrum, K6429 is 14.76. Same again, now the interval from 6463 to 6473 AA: 13.42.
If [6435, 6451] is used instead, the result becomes 14.7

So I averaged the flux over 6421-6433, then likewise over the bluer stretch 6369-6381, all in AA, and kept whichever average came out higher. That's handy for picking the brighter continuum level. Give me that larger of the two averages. 14.64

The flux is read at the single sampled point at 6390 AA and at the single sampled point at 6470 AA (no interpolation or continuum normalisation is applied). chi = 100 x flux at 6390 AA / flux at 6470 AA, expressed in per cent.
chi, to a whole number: 104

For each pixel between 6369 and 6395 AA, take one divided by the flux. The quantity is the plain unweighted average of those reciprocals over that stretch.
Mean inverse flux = 0.0734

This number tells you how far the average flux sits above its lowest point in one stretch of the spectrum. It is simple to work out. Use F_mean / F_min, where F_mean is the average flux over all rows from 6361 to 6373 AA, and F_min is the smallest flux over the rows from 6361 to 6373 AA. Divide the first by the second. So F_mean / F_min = 1.02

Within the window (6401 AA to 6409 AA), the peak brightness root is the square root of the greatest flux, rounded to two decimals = 3.69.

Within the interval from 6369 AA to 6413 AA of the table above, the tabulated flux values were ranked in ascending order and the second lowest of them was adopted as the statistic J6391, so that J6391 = 13.19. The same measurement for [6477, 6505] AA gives 13.56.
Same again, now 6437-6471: 13.1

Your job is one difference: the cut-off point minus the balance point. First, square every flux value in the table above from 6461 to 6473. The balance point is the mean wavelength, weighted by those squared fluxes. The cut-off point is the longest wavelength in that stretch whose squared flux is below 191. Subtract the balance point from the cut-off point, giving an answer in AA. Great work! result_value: 5.1 AA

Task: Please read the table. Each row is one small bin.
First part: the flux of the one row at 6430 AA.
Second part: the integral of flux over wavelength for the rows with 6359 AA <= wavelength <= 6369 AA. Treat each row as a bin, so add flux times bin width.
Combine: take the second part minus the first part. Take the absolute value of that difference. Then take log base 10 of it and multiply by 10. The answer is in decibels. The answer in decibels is 20.96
